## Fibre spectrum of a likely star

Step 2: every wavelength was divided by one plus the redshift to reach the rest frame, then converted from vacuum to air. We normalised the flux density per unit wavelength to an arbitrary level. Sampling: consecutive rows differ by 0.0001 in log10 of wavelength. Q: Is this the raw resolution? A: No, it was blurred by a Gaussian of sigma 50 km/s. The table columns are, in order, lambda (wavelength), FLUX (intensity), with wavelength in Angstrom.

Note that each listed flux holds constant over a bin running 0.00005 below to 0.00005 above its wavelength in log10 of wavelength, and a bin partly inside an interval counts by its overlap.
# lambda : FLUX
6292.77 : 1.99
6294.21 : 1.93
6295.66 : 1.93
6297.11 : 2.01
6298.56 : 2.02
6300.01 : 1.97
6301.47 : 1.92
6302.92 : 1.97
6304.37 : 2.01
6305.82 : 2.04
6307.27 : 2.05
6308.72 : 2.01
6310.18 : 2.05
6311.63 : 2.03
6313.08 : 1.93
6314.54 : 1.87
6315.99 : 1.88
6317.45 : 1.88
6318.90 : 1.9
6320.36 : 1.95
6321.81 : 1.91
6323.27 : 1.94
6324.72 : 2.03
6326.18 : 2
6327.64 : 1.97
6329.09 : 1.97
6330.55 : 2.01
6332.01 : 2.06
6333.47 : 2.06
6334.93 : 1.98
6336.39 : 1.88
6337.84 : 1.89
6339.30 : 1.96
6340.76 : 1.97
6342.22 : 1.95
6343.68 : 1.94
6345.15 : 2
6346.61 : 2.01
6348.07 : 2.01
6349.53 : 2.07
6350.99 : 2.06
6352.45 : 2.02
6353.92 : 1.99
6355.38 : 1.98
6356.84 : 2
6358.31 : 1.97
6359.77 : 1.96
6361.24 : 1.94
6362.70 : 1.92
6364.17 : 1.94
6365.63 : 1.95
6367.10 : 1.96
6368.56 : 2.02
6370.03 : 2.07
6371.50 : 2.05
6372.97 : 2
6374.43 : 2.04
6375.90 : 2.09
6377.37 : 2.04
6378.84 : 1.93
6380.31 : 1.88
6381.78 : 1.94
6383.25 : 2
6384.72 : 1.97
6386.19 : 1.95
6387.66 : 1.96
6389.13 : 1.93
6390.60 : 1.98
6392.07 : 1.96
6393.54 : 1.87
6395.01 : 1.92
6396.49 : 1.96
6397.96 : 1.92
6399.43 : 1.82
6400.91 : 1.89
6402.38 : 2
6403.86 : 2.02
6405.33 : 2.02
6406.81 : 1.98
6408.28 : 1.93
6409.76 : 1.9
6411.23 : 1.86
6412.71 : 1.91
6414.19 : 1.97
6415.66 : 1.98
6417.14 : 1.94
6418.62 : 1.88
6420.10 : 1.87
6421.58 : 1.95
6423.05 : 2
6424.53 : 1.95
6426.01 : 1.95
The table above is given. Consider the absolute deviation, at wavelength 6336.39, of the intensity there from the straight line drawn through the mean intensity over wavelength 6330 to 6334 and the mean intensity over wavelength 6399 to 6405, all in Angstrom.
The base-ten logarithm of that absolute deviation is -0.81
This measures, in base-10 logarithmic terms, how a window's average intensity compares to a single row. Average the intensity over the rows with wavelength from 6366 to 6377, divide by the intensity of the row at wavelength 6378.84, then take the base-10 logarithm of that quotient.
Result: 0.02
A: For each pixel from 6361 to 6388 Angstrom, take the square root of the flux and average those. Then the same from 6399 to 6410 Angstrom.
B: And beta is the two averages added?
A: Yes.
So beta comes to 2.80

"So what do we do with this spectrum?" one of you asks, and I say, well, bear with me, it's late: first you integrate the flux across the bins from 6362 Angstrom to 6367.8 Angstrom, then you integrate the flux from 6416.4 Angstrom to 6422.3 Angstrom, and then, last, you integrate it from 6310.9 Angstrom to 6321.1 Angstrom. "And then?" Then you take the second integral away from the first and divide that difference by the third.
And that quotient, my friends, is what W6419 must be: 0.00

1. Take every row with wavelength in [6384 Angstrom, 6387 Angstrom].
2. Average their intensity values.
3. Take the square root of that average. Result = 1.40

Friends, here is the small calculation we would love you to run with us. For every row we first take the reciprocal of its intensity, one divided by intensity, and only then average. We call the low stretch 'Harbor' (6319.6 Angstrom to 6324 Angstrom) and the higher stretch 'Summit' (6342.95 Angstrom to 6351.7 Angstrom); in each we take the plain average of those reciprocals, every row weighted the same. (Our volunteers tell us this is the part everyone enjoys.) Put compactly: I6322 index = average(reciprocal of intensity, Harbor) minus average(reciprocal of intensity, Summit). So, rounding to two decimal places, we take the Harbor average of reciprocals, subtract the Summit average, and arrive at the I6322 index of 0.02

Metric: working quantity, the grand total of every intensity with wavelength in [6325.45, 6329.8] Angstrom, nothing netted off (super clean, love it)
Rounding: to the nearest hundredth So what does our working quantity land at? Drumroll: 5.94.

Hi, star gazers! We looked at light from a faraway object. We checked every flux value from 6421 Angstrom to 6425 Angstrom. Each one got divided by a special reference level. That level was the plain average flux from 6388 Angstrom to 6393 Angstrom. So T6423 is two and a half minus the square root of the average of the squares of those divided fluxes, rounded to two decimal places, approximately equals 1.49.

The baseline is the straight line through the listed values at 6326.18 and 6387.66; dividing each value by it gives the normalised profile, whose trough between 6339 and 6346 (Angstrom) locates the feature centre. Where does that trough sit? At 6343.68 Angstrom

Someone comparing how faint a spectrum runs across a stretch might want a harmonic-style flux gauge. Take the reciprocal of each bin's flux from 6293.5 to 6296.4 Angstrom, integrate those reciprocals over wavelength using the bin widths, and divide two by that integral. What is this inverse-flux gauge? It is 1.33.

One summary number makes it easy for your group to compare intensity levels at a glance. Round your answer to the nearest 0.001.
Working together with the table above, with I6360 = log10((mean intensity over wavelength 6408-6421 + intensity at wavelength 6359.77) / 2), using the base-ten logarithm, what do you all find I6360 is 0.287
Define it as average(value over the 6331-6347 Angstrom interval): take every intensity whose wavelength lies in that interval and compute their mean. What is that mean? 1.97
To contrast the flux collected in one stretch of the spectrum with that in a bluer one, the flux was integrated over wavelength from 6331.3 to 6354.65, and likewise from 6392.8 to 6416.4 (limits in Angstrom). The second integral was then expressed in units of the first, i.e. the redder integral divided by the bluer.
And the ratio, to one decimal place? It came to 1.0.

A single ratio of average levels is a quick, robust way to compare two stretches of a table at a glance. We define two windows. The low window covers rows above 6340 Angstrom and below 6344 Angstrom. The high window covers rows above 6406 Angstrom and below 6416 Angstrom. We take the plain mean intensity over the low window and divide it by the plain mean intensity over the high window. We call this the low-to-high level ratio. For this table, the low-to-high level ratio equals 1.01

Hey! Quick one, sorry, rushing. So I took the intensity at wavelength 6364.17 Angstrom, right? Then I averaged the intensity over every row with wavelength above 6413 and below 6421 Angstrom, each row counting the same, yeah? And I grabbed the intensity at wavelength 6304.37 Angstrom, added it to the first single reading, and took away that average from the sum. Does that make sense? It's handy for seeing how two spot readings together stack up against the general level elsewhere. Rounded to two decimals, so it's 2.02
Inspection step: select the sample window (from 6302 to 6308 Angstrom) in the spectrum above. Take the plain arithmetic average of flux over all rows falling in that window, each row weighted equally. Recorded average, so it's 2.02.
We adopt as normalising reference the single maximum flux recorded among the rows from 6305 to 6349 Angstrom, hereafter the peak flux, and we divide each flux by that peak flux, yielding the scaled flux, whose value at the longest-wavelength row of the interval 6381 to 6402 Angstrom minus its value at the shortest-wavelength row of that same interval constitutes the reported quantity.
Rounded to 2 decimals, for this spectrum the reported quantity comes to -0.02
